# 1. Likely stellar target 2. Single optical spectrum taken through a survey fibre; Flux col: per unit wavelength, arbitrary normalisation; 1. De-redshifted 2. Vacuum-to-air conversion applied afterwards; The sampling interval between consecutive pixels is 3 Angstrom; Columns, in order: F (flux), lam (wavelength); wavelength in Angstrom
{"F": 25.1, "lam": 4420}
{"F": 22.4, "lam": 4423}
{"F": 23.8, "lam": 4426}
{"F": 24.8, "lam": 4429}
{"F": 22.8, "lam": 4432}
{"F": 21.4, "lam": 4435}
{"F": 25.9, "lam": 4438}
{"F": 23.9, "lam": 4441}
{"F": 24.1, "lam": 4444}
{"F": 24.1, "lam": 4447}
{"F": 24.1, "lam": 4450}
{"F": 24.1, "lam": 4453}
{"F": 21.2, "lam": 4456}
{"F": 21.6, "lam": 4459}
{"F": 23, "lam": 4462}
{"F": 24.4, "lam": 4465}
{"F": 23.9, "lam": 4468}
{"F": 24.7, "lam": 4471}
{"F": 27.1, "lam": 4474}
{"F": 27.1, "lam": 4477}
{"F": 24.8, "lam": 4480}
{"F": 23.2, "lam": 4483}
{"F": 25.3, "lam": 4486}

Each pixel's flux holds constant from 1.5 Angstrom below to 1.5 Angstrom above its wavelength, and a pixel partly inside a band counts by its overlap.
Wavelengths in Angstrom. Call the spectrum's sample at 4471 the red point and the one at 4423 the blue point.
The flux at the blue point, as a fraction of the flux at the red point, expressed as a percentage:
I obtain 91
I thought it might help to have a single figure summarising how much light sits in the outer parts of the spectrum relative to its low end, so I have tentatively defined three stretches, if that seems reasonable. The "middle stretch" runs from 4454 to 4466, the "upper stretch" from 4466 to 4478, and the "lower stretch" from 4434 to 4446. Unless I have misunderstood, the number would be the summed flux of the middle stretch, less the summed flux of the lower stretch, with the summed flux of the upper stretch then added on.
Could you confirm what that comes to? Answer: 98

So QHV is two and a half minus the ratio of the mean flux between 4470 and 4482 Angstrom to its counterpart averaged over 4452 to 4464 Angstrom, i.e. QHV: 1.35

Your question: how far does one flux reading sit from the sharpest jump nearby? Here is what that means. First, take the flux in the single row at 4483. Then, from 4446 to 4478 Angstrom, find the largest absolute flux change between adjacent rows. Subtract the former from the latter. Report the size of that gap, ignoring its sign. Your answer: 20.3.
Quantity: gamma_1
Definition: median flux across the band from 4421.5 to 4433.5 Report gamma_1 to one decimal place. 23.3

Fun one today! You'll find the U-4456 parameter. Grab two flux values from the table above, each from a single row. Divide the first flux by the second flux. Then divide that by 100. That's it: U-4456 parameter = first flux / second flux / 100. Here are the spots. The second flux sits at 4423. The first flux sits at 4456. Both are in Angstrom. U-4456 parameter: 0.0095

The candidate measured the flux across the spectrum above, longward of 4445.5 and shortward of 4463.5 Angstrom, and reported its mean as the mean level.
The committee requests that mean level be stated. 23.0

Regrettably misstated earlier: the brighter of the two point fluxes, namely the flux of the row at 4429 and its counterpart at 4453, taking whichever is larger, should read 24.8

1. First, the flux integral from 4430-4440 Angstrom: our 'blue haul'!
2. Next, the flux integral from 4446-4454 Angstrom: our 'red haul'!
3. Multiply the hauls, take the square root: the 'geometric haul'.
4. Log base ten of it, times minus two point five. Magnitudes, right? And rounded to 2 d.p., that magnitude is -5.82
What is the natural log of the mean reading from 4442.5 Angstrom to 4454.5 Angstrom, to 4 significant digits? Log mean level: 3.182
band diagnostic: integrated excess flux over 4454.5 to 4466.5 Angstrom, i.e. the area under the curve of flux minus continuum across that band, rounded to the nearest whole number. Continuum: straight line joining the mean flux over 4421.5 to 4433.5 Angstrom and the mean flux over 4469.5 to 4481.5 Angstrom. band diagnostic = -31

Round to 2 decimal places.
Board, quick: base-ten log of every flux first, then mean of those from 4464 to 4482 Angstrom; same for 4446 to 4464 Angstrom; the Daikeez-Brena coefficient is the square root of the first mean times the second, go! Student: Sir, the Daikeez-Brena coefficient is 1.38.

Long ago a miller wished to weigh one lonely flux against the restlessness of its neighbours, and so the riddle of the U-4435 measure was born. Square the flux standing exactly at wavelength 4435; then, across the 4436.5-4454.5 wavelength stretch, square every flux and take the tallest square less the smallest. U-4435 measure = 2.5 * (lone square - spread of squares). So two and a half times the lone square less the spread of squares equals 896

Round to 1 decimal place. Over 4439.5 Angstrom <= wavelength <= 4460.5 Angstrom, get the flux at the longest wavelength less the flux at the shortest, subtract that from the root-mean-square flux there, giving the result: 25.6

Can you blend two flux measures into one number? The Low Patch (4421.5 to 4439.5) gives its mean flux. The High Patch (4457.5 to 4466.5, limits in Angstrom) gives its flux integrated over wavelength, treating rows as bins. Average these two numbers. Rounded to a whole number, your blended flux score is 115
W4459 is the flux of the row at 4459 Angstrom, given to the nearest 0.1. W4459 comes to 21.6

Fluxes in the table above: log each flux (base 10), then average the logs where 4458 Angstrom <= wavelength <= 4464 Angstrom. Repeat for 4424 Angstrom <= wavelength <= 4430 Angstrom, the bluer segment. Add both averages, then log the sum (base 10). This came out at 0.437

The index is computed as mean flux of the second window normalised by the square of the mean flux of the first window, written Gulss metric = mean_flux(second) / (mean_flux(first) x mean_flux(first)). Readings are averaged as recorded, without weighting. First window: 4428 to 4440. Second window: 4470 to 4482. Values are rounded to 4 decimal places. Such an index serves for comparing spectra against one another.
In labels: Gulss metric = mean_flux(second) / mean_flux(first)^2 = 0.0461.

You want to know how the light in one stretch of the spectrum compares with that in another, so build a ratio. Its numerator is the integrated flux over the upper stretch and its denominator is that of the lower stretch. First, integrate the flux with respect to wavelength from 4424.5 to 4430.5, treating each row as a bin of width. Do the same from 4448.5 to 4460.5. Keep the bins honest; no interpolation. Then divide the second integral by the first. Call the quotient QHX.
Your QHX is 1.9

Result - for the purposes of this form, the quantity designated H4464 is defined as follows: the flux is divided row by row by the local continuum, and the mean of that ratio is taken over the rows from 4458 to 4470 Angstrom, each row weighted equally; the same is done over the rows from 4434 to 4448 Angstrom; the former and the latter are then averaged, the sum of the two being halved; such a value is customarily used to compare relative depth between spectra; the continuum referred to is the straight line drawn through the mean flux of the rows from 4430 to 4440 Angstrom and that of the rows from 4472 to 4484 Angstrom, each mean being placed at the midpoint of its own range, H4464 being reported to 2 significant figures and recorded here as 0.97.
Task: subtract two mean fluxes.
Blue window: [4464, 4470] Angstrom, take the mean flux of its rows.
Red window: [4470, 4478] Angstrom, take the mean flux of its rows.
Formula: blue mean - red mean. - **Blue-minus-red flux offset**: -2.2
